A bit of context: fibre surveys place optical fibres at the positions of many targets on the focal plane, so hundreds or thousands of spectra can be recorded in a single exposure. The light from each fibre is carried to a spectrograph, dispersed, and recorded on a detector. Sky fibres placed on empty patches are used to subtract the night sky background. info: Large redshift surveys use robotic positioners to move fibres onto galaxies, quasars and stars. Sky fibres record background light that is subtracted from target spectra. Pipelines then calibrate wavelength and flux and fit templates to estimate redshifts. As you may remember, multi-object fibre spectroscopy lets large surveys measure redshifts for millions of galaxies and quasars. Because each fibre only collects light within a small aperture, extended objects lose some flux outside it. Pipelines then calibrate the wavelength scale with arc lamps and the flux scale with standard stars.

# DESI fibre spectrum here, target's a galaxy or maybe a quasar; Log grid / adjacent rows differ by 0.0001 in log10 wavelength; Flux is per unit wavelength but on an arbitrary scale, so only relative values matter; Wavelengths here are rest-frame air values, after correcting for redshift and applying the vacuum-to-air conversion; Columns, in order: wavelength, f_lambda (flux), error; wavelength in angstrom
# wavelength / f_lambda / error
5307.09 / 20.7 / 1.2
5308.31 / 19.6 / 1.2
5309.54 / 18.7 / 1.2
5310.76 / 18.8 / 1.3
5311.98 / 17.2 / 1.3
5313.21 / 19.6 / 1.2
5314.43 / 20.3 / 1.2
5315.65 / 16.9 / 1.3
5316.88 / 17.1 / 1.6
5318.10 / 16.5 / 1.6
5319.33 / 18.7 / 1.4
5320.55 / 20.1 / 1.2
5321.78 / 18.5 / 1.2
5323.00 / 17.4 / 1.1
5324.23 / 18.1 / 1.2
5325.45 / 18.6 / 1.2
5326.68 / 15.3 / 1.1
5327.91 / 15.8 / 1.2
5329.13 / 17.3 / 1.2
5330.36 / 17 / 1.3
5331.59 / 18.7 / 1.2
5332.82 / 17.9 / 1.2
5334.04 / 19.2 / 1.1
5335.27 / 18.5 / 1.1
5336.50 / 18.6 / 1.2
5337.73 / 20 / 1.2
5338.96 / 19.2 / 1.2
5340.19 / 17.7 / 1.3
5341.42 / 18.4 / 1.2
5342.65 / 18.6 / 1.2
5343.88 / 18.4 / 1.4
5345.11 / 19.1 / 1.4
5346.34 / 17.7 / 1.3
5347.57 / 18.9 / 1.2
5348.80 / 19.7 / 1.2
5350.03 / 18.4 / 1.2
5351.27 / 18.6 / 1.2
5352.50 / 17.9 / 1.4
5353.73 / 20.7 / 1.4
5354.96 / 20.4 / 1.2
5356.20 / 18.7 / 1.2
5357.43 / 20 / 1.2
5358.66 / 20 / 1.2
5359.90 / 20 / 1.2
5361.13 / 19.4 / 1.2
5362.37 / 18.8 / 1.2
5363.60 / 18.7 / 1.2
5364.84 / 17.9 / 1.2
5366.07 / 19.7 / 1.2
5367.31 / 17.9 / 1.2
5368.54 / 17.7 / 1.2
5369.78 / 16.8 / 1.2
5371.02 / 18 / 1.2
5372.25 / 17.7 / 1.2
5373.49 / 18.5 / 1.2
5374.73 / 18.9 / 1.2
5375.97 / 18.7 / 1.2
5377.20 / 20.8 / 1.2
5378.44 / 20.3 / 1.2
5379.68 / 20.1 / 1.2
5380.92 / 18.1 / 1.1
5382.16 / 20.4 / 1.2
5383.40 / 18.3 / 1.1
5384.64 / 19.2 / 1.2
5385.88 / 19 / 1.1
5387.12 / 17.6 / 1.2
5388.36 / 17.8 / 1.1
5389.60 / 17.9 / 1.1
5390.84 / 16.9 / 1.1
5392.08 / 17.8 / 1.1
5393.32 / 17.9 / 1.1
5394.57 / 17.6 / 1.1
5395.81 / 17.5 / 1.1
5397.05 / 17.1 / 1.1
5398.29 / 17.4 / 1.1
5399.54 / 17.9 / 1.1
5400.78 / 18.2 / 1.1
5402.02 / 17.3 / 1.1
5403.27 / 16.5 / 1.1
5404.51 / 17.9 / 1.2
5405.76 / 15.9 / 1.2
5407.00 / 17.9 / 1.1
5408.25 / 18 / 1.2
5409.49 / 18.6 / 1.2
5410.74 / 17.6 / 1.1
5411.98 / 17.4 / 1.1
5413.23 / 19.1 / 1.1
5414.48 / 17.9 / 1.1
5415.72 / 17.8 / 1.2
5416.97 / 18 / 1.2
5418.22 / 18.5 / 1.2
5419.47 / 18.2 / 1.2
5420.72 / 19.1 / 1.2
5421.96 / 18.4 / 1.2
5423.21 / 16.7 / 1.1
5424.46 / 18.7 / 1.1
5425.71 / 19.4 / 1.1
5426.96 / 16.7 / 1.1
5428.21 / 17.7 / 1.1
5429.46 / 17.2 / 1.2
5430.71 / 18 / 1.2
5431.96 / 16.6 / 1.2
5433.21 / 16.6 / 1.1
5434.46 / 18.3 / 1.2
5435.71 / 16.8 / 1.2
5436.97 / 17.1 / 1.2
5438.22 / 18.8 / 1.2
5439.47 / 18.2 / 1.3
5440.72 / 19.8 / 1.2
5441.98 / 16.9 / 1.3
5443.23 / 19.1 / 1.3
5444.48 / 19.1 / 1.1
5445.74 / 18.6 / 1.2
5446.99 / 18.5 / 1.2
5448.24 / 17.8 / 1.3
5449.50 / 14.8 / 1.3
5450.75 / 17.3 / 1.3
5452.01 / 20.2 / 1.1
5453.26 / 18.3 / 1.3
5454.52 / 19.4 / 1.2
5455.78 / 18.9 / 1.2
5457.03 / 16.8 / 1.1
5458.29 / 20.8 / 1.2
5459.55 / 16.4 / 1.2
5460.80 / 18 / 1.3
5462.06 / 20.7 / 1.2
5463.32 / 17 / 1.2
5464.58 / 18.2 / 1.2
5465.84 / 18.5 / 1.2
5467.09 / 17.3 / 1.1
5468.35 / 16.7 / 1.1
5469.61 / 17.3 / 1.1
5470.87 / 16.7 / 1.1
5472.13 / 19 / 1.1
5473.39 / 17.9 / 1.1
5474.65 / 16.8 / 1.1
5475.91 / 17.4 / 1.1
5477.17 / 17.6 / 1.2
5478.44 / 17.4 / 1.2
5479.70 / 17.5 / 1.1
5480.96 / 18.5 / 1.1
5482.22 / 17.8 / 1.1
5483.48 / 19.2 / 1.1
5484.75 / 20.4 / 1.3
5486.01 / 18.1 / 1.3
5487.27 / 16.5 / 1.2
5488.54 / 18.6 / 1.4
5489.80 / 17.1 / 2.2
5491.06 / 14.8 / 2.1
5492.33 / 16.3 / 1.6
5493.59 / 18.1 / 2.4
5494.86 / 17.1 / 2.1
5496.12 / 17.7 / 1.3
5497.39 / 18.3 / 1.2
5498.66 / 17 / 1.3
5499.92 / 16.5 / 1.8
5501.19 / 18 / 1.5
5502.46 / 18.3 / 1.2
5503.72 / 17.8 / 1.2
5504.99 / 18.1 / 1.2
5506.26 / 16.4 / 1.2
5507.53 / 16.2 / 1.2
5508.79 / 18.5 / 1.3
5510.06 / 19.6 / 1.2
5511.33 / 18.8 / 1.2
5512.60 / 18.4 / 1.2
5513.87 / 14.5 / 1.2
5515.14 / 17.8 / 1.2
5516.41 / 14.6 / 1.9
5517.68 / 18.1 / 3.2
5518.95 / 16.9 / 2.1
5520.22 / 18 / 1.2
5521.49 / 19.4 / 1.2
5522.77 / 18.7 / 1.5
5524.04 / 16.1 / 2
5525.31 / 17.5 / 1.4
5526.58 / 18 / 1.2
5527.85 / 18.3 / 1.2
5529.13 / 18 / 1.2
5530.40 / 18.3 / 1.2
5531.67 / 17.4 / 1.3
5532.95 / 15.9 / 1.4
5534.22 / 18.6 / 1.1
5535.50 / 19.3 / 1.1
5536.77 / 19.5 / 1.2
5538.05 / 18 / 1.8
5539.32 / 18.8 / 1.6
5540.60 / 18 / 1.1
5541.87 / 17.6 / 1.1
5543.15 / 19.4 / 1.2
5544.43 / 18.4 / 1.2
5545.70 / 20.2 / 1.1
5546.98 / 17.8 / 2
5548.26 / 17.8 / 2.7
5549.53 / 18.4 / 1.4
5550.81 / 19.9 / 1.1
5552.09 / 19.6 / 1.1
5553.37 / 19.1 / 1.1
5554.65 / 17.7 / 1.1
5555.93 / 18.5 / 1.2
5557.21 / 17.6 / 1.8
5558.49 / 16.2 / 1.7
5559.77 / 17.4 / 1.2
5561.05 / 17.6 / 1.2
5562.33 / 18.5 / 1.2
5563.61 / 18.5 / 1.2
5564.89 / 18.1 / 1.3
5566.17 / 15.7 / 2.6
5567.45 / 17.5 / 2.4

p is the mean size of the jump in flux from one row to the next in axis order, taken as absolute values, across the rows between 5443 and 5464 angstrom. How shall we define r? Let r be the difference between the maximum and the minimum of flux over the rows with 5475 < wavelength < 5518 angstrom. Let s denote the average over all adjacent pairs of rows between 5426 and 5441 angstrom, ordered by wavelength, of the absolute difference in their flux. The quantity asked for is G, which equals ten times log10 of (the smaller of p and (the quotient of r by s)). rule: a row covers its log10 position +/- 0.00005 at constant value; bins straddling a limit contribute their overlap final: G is 3.0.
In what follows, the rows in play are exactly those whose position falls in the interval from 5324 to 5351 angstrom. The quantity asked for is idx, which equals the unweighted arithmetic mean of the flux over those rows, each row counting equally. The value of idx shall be 18.2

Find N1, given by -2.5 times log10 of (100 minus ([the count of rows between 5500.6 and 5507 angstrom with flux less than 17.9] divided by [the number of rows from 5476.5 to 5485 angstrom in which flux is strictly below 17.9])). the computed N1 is -4.99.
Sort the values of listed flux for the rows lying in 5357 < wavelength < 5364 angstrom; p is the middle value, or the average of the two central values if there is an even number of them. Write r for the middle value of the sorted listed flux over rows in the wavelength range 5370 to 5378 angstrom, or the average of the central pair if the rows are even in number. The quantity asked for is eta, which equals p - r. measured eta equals 1.1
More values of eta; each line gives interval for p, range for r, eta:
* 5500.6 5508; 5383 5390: -0.2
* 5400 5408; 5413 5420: -0.5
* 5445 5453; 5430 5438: 1.2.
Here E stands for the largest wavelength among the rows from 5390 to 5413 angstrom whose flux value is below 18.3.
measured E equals 5411.98 angstrom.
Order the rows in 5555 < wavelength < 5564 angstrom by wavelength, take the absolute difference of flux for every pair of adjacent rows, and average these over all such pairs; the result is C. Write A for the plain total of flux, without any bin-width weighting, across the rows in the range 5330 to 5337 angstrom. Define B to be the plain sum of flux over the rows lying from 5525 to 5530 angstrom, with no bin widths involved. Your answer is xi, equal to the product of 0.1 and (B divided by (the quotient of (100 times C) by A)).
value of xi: 10.3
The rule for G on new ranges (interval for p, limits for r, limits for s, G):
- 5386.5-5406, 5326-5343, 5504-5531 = -2.1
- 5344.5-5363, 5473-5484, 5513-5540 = -0.4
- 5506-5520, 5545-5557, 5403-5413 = 3.0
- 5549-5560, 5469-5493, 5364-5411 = 0.0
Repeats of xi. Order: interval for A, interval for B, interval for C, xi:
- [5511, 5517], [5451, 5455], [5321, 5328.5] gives 4.0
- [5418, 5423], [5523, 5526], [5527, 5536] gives 2.3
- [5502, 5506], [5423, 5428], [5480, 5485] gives 3.5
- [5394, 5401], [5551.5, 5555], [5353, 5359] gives 7.2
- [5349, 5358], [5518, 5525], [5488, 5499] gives 9.1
